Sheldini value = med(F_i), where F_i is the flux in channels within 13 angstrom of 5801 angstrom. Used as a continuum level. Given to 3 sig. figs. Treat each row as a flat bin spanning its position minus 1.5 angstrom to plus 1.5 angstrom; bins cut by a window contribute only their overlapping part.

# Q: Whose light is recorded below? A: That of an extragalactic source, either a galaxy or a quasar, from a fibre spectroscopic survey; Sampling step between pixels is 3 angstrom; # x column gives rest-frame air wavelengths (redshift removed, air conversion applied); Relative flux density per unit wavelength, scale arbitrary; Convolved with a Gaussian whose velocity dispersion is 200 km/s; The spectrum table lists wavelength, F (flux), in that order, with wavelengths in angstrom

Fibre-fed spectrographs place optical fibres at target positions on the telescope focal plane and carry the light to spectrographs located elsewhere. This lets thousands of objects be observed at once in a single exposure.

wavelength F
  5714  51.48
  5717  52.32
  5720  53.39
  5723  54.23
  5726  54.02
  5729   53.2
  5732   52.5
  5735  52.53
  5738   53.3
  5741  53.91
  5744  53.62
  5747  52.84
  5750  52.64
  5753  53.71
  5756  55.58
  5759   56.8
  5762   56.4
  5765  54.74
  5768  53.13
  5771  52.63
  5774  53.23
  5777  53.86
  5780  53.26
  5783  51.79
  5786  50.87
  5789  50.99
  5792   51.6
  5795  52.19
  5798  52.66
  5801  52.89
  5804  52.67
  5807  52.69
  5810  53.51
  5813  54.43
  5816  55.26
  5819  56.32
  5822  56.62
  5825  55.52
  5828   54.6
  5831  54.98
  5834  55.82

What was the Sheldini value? 52.7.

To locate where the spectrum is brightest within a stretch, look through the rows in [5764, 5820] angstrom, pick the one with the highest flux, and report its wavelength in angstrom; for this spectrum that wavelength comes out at 5819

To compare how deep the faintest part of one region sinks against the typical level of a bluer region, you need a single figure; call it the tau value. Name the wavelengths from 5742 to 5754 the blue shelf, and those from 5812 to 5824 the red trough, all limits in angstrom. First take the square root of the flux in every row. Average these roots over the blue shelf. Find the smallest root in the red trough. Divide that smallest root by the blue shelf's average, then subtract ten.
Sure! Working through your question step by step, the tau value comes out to -8.989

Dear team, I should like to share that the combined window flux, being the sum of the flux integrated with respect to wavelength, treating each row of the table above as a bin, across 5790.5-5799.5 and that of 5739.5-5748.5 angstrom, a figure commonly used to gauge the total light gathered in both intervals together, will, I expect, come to 950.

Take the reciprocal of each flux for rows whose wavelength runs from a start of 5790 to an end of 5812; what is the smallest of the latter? 0.0187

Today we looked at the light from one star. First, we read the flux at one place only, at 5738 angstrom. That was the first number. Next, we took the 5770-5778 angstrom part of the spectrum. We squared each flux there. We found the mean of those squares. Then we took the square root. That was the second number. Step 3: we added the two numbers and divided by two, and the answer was 53.3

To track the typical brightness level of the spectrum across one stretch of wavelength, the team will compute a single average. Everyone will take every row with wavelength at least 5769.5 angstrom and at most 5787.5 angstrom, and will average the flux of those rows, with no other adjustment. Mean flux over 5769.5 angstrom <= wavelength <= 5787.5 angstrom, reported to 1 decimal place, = 52.6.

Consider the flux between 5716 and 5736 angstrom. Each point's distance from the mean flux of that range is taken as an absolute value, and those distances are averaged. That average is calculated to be 0.6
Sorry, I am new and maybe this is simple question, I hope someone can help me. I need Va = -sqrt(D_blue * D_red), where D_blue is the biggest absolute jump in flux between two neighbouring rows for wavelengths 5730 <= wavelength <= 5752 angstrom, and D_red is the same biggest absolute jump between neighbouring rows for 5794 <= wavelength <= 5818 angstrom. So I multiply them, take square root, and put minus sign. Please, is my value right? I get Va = -0.85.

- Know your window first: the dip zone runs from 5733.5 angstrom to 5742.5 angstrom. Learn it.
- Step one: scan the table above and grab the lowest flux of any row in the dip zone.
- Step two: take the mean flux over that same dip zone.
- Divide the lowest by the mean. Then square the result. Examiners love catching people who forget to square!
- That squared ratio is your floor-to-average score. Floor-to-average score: 0.973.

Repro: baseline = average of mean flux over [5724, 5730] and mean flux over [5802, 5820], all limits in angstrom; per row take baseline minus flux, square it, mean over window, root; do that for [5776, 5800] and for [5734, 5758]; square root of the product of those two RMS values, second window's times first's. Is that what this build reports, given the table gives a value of 1.40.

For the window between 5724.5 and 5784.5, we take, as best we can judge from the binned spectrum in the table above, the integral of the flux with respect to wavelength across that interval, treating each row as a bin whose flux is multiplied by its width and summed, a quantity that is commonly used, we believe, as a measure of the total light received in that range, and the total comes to 3221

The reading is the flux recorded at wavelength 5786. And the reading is 50.87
